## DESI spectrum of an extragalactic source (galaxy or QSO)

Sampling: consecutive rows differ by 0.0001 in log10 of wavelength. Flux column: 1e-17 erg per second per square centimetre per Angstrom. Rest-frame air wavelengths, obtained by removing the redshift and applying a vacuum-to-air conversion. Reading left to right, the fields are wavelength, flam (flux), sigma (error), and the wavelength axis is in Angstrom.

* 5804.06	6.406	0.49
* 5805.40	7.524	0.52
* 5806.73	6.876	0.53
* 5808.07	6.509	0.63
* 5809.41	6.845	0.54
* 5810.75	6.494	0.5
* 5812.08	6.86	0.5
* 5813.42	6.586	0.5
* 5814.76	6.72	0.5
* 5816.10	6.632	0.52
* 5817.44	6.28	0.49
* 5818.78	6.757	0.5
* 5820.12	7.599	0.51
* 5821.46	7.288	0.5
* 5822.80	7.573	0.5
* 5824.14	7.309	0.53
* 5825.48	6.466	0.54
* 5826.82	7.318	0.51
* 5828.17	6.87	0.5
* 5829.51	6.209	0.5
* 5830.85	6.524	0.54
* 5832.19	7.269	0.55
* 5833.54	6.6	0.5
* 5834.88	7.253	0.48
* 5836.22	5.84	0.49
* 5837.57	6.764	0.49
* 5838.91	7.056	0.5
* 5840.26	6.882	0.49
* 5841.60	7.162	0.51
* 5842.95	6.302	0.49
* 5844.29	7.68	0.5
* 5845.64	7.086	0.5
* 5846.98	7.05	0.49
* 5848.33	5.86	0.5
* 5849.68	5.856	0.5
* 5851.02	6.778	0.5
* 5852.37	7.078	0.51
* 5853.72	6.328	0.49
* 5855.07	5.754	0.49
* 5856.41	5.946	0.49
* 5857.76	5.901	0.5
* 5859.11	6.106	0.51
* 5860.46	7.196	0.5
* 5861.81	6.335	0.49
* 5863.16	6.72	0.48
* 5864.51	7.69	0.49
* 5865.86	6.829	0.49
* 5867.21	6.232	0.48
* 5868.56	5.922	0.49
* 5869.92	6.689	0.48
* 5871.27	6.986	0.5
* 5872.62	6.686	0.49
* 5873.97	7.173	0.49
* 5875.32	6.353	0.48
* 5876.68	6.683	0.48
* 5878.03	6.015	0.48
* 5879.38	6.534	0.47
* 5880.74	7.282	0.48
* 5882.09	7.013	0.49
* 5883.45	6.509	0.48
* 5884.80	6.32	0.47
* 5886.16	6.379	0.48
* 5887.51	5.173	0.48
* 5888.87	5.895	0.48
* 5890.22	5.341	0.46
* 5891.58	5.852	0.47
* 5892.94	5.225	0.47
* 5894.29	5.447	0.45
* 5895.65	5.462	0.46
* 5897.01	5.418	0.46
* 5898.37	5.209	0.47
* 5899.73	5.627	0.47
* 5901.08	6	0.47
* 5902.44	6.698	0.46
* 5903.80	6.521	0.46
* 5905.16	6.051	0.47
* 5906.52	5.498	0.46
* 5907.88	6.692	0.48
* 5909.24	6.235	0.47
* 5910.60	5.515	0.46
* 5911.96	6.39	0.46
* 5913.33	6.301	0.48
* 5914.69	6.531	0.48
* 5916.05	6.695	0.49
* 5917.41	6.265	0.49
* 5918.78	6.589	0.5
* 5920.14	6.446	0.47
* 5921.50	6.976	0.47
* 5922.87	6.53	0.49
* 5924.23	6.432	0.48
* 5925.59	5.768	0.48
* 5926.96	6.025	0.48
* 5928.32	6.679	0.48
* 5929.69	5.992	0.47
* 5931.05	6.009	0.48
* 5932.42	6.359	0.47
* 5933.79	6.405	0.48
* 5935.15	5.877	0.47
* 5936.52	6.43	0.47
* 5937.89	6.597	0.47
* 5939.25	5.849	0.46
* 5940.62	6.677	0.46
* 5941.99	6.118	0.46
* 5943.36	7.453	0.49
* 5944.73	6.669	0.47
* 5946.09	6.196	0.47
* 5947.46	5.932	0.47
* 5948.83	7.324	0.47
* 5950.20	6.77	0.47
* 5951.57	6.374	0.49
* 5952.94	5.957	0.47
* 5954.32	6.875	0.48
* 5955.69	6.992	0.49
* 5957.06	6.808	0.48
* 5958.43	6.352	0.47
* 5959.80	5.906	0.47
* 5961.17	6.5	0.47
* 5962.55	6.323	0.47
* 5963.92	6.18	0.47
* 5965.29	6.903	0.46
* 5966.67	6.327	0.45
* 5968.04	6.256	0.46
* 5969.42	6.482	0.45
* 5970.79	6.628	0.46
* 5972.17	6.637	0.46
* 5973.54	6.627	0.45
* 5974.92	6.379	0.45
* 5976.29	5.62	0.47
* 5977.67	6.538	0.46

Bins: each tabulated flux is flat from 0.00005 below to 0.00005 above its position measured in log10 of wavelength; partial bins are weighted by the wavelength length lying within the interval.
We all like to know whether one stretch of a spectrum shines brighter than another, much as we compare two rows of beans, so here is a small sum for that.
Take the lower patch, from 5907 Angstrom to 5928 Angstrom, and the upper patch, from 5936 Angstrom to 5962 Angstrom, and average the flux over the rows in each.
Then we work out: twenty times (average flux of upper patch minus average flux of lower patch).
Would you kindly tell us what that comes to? 3.1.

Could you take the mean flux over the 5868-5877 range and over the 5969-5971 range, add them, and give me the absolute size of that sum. 13.2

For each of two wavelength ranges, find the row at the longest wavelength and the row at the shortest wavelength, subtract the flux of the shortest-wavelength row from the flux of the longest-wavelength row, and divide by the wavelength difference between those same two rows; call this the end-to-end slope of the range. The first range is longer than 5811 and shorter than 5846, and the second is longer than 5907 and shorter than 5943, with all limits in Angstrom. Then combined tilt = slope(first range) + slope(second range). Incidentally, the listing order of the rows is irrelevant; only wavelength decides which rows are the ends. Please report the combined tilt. -0.010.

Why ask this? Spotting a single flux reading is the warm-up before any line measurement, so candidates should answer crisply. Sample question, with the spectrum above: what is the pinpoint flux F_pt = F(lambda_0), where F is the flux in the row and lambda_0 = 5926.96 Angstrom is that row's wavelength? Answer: 6.025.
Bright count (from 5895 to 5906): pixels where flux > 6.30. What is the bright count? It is 2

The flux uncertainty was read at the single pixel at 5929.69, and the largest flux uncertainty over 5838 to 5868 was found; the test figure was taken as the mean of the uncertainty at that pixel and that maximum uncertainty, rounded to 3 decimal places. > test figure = 0.490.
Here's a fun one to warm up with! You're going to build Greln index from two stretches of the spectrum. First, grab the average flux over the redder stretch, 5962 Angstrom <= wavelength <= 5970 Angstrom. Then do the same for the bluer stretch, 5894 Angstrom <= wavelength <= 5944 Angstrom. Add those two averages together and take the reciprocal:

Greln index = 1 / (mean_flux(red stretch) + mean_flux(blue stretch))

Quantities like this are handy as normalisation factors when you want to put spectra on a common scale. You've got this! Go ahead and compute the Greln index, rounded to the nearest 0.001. 0.079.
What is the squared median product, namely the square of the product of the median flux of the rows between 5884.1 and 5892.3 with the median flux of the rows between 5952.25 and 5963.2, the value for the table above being 1425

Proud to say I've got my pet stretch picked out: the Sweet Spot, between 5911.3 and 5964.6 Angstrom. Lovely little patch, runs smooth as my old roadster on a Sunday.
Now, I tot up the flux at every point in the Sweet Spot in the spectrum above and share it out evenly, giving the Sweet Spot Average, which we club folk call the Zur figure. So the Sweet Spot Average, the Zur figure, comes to 6.4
